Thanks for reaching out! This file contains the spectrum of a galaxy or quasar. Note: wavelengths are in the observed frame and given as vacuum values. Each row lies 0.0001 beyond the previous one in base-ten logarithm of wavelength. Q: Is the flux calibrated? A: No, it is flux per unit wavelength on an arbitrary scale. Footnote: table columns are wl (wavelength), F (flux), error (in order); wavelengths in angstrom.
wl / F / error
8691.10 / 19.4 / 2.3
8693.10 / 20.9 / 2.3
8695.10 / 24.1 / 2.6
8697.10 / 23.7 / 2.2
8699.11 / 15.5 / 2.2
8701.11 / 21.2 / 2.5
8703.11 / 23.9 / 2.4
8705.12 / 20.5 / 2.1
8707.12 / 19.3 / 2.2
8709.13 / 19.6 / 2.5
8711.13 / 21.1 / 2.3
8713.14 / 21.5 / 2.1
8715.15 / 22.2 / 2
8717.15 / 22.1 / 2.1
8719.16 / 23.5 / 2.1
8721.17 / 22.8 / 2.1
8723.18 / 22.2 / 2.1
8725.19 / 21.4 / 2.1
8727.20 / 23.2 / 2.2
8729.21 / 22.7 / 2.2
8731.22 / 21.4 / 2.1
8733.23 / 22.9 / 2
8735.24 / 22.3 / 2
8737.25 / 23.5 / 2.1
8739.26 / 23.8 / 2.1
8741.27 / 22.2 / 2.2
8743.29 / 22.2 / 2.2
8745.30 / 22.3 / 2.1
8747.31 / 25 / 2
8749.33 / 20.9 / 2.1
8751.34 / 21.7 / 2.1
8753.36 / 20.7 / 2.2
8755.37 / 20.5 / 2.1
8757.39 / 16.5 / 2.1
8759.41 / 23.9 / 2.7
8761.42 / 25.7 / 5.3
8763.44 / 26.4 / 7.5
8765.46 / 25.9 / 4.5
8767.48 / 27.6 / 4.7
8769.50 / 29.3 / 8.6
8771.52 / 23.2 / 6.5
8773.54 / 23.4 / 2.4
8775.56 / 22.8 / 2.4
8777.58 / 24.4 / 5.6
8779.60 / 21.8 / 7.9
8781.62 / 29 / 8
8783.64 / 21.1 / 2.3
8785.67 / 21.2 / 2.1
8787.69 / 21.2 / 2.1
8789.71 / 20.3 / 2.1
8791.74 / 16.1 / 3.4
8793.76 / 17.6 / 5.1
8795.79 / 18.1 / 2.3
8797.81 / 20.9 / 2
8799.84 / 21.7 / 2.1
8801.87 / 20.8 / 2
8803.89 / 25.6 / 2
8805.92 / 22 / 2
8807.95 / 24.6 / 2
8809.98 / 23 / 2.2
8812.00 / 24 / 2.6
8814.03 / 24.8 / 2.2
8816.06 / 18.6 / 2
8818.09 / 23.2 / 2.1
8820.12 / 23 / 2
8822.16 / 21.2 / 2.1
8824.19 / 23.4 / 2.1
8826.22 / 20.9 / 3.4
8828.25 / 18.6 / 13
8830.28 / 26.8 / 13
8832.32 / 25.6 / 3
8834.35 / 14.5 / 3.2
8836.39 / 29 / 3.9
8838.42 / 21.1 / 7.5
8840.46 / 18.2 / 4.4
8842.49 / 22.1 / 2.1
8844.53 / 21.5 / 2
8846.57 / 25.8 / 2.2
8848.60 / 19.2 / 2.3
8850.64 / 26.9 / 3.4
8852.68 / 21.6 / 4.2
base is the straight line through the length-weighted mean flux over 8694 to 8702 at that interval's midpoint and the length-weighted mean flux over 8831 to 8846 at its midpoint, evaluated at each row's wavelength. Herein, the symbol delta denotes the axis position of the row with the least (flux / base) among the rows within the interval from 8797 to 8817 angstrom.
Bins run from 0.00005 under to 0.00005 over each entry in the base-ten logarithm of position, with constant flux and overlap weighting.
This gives 8816.06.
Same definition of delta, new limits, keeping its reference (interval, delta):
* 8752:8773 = 8757.39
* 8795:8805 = 8795.79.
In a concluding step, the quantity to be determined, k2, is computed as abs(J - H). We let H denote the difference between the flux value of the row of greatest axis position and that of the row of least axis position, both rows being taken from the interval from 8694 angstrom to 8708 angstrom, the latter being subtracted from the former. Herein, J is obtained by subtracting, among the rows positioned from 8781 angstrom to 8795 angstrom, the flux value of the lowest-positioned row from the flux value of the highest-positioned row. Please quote 6.6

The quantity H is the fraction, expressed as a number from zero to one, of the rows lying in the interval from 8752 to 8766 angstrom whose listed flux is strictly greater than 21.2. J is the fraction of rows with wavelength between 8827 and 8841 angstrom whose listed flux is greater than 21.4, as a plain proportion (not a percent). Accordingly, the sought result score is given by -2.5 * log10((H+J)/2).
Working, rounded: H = 0.6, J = 0.4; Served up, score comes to 0.8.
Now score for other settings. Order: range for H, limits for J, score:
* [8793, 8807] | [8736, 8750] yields 0.5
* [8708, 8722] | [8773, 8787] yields 0.4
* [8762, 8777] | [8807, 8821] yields 0.1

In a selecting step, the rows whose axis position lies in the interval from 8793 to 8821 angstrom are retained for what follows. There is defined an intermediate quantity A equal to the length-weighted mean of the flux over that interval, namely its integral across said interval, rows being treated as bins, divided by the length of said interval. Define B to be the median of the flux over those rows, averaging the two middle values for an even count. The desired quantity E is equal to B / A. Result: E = 1.02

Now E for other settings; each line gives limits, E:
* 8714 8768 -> 0.98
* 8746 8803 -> 0.97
